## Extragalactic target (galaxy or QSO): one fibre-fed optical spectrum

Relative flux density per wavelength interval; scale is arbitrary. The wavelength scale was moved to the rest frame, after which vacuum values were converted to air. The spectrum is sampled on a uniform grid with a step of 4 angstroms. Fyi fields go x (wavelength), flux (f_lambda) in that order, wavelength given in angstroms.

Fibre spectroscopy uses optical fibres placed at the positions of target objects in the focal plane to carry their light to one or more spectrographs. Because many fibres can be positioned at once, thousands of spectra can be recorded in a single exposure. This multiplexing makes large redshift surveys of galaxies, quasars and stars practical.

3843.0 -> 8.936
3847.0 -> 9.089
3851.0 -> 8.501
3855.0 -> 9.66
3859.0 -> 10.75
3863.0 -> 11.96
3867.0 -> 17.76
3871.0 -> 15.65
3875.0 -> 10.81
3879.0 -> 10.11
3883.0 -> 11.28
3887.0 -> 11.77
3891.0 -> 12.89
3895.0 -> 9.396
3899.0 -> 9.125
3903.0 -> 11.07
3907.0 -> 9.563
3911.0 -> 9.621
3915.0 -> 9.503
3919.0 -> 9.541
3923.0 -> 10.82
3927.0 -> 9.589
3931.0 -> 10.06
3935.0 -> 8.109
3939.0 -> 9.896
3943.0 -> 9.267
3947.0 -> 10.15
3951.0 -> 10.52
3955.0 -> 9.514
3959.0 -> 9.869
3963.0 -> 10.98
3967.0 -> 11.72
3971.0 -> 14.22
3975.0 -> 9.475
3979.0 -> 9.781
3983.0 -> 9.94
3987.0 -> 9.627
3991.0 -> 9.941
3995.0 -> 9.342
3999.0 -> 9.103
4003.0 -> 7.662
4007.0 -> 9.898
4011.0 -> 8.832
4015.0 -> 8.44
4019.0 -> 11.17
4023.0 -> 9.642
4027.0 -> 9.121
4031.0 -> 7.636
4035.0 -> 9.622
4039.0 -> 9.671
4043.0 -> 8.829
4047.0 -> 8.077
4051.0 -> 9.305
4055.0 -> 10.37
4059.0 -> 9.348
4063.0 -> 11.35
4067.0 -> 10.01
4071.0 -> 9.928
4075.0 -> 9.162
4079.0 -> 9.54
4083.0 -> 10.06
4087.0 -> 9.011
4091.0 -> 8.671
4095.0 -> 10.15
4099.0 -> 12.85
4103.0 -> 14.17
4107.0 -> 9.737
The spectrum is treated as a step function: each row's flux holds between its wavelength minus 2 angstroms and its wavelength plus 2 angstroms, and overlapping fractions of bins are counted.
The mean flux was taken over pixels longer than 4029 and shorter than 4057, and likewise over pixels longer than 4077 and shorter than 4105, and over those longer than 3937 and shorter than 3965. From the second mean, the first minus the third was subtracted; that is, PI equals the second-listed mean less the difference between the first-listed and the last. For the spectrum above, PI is 11.6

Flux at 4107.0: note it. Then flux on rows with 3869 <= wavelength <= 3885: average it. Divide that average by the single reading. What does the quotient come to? 1.23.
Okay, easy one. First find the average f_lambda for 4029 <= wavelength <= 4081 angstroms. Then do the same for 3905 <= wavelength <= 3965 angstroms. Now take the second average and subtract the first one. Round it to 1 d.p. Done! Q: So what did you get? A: 0.4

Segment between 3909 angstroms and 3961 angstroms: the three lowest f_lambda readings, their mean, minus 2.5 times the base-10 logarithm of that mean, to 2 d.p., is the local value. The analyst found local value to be -2.38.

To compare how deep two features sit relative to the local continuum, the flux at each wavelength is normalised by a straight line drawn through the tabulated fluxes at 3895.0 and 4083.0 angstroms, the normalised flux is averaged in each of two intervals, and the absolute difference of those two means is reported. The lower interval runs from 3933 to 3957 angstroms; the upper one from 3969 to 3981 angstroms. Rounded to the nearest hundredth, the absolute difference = 0.15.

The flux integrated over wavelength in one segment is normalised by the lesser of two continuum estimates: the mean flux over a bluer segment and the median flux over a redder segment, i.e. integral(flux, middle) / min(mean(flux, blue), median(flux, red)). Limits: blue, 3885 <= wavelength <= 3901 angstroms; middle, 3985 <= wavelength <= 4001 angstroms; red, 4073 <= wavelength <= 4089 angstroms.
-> 16.3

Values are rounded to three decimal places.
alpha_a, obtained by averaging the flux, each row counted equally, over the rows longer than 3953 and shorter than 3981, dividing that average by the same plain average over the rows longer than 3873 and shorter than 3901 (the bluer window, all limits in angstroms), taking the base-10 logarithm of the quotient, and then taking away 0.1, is -0.099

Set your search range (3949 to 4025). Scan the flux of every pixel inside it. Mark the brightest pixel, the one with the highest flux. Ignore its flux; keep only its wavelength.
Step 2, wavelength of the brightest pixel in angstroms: 3971.0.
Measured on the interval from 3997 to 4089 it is 4063.0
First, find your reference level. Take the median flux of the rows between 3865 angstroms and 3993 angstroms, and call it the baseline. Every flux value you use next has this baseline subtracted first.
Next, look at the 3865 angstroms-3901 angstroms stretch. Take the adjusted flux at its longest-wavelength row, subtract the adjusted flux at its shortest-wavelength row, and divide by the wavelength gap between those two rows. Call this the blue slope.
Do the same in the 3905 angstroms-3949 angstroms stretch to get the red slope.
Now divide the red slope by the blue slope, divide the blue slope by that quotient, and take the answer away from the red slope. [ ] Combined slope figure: -4.9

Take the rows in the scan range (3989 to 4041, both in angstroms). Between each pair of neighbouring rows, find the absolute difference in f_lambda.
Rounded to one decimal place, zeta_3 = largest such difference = 2.7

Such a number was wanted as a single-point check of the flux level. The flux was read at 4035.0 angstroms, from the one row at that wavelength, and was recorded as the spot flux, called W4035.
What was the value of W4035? 9.622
